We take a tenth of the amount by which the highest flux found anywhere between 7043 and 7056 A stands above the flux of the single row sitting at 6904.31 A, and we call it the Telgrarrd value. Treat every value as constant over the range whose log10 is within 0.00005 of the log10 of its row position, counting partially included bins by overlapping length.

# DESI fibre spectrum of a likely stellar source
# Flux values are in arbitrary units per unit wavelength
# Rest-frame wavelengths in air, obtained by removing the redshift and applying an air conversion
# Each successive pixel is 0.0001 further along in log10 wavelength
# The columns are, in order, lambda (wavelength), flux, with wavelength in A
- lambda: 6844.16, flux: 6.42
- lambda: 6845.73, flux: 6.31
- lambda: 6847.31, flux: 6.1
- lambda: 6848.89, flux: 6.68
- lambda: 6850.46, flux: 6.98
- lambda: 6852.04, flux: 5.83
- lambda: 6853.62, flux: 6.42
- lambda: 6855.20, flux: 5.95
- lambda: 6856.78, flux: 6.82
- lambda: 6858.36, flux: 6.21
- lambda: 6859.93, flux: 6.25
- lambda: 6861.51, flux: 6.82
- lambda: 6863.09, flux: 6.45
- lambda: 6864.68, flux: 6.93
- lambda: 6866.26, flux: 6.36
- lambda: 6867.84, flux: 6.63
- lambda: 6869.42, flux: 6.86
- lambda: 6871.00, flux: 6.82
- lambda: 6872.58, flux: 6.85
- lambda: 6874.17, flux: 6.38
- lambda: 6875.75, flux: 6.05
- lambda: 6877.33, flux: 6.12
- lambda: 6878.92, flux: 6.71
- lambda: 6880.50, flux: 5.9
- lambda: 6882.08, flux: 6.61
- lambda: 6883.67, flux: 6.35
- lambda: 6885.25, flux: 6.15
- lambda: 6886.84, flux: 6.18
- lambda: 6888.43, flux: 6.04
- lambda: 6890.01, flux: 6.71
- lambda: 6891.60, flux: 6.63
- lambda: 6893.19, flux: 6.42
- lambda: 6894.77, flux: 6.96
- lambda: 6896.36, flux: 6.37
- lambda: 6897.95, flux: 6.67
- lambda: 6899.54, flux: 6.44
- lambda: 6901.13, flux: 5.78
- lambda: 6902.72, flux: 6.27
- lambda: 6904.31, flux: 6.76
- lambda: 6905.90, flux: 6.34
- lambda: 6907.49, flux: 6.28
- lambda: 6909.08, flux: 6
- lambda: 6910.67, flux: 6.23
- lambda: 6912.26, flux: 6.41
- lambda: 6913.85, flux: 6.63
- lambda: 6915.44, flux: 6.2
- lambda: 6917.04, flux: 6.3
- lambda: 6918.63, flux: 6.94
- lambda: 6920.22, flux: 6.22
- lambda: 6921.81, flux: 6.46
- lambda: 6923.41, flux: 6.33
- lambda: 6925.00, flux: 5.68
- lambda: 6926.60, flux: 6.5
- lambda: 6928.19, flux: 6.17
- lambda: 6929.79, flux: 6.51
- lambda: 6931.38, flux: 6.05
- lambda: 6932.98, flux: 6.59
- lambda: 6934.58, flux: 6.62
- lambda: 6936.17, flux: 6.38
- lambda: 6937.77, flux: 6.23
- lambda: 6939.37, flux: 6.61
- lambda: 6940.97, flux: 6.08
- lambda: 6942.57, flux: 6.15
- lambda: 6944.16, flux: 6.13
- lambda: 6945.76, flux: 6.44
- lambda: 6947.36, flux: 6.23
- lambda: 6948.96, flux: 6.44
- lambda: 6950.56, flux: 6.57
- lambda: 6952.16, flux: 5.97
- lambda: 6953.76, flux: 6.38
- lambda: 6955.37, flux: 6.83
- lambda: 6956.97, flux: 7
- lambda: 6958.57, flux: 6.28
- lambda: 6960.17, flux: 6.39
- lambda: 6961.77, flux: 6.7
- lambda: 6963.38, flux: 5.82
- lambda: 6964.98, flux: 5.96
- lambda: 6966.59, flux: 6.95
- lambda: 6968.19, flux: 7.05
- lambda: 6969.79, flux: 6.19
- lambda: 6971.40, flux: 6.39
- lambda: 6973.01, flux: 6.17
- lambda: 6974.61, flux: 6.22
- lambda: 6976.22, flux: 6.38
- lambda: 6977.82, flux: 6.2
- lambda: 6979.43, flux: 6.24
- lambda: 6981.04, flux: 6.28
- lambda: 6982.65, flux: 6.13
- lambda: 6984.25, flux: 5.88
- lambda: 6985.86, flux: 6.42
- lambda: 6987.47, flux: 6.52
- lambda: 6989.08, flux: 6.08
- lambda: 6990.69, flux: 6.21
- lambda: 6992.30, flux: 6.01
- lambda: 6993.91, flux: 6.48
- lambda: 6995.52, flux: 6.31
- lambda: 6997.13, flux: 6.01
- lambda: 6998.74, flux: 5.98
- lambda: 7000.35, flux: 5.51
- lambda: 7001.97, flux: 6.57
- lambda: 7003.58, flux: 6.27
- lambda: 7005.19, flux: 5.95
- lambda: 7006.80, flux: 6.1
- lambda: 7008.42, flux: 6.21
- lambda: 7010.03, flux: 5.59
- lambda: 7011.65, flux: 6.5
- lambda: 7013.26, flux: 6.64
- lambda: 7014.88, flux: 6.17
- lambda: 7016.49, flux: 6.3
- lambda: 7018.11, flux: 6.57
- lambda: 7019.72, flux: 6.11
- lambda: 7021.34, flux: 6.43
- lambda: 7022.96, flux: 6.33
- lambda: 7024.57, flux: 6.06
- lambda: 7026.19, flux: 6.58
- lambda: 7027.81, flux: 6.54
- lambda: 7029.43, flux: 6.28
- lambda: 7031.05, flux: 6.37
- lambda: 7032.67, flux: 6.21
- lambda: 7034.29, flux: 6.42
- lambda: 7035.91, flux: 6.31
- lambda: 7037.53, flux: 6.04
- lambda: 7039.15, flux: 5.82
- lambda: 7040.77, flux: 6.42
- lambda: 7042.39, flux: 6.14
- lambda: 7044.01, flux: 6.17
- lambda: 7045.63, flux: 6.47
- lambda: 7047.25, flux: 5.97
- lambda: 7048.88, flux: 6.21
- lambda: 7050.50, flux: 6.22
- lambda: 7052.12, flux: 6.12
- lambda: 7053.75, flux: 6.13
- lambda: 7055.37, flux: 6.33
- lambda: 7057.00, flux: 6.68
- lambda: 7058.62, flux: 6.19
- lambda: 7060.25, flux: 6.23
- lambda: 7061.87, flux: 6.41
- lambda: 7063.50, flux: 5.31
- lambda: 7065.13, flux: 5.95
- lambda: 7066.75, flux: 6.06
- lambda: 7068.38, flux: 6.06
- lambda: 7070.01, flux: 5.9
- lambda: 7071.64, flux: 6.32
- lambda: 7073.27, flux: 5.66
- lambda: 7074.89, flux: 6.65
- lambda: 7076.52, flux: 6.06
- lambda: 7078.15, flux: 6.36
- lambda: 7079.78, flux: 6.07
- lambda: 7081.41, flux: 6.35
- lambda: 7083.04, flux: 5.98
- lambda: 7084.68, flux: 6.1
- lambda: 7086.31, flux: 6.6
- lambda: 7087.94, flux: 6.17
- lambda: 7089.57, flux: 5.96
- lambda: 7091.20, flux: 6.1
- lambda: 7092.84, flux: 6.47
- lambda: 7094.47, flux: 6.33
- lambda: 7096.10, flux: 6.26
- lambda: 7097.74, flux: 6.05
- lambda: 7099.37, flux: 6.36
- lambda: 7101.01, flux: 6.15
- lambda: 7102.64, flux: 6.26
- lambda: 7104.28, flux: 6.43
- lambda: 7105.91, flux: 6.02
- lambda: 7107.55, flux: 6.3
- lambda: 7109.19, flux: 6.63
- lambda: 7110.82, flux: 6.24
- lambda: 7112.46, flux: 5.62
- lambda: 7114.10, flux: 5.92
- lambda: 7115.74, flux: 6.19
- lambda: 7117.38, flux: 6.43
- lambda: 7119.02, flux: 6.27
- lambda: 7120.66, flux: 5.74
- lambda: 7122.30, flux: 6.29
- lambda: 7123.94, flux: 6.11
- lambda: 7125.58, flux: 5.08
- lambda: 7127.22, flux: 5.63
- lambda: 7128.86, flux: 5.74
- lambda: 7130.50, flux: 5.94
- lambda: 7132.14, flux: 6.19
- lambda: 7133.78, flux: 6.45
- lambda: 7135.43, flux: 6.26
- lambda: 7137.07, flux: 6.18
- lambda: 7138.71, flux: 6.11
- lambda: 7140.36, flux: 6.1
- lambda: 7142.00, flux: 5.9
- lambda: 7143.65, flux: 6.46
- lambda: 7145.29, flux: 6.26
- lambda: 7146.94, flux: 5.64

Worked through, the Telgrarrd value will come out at -0.029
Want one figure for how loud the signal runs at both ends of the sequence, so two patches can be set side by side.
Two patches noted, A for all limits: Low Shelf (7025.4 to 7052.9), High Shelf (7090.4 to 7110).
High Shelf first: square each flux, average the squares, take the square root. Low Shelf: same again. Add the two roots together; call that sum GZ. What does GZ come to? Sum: 12.54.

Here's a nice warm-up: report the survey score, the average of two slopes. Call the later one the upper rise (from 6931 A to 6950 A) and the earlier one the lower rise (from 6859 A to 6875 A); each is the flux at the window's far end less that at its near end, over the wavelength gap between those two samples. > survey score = 0.016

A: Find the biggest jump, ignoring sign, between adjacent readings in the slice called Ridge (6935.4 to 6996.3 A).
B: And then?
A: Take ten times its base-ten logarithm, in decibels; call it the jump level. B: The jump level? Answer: -0.04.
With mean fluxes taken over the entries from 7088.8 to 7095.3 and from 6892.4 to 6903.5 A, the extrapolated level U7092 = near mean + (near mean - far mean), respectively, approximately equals 6.0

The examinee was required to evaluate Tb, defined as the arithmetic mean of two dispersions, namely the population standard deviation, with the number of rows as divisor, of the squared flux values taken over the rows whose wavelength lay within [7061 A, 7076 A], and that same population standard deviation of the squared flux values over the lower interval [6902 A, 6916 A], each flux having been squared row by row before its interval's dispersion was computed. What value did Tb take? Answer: 3.65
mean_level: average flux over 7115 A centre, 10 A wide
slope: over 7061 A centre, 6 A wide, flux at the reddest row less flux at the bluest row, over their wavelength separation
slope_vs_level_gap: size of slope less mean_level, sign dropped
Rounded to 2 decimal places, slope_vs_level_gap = 6.29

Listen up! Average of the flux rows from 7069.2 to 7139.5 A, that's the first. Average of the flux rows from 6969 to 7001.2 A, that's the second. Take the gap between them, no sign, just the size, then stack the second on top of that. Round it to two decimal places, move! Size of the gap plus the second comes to 6.22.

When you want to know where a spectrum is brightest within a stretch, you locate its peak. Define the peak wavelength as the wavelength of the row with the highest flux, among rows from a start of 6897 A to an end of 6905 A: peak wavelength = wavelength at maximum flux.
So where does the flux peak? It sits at 6904.31 A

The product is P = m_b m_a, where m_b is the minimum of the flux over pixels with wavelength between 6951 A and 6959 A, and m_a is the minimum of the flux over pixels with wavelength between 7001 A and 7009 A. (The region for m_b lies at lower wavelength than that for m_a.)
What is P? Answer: 35.5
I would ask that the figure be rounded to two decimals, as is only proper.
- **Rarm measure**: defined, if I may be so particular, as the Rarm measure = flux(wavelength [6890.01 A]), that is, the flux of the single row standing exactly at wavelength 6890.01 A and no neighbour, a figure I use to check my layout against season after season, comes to 6.71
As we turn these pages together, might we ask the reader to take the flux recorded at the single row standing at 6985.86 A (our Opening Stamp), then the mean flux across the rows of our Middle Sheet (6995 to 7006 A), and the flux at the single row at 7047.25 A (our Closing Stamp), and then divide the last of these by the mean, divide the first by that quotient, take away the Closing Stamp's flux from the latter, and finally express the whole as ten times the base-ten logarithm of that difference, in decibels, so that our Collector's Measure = -2.4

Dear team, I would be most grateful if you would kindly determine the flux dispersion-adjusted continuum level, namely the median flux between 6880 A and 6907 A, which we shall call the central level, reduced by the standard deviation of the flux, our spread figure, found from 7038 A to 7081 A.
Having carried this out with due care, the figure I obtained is 6.08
